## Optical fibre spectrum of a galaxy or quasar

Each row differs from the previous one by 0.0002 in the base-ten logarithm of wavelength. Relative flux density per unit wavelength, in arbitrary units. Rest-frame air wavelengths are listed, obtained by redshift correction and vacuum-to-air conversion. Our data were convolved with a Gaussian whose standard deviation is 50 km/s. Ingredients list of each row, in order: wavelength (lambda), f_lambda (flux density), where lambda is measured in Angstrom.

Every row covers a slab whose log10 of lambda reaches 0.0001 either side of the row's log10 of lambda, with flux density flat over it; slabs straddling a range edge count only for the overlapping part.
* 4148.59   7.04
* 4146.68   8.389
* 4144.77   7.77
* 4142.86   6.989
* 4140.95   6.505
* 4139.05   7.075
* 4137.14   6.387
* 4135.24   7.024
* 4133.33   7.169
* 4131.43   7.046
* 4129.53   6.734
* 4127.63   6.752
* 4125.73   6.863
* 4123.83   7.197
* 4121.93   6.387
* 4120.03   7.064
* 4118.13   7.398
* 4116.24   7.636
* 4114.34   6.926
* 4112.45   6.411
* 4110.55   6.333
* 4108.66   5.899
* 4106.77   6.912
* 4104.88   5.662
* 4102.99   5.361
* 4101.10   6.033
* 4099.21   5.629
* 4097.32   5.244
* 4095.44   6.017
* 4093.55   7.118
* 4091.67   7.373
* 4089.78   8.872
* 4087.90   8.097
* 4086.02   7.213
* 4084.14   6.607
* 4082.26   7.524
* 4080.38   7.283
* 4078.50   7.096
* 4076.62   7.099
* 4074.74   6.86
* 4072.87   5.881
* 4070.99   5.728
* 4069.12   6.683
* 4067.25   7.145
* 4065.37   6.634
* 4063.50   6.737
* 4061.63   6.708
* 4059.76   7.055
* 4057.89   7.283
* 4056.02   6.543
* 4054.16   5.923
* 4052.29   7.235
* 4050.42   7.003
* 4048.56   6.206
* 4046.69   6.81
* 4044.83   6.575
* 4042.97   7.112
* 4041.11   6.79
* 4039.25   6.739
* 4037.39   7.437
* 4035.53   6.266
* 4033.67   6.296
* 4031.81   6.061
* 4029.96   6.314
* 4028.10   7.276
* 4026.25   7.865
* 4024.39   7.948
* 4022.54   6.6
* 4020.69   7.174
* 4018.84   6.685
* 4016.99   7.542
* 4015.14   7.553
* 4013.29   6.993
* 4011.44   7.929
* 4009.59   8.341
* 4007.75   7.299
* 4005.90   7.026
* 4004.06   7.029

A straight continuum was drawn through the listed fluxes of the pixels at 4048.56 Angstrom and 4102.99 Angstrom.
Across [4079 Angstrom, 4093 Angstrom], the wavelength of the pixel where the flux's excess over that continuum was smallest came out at 4084.14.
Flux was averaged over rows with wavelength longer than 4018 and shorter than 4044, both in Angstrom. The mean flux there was 6.90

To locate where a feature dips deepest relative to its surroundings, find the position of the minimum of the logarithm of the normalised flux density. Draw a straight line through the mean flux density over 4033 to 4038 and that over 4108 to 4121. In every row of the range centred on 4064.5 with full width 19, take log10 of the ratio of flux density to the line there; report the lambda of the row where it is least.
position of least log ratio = 4070.99 Angstrom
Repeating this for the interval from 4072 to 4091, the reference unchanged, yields 4072.87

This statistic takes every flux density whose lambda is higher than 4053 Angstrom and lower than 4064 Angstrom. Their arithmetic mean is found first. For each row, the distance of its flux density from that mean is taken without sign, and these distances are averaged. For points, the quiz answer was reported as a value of 0.32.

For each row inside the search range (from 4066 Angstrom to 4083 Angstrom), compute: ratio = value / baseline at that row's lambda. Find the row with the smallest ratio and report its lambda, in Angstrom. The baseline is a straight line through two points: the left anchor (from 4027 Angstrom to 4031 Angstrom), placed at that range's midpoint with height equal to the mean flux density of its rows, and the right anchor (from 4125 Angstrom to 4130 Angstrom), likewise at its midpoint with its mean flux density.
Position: 4070.99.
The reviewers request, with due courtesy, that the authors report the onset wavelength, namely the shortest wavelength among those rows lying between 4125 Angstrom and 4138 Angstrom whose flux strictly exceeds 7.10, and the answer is 4133.33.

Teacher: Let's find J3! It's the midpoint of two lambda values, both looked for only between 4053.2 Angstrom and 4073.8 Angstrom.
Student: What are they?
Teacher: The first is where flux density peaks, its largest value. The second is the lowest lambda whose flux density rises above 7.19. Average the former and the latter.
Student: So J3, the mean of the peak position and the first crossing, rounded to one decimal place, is 4057.9 Angstrom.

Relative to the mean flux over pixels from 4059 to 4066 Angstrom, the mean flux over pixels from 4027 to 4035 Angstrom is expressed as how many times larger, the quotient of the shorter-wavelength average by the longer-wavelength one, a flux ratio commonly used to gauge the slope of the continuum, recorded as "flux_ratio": 0.96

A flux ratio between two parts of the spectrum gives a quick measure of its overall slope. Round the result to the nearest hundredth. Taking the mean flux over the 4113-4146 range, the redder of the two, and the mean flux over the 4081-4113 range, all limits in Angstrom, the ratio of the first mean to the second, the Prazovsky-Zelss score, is 1.06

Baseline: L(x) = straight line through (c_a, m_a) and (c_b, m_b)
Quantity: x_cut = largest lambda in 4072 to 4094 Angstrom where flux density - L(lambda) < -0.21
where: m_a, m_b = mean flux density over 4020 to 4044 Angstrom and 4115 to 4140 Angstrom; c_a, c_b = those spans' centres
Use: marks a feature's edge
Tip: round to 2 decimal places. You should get 4084.14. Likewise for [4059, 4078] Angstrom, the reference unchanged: 4072.87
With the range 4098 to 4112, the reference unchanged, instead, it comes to 4110.55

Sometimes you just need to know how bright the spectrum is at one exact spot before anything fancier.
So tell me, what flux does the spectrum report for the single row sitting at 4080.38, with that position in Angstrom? 7.283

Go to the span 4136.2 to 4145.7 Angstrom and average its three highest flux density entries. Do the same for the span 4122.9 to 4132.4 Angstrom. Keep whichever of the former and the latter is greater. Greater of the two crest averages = 7.3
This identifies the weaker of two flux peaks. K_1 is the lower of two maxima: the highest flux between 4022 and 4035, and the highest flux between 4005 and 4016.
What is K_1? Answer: 7.9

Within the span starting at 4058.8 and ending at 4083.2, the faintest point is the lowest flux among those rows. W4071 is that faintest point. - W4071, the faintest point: 5.728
